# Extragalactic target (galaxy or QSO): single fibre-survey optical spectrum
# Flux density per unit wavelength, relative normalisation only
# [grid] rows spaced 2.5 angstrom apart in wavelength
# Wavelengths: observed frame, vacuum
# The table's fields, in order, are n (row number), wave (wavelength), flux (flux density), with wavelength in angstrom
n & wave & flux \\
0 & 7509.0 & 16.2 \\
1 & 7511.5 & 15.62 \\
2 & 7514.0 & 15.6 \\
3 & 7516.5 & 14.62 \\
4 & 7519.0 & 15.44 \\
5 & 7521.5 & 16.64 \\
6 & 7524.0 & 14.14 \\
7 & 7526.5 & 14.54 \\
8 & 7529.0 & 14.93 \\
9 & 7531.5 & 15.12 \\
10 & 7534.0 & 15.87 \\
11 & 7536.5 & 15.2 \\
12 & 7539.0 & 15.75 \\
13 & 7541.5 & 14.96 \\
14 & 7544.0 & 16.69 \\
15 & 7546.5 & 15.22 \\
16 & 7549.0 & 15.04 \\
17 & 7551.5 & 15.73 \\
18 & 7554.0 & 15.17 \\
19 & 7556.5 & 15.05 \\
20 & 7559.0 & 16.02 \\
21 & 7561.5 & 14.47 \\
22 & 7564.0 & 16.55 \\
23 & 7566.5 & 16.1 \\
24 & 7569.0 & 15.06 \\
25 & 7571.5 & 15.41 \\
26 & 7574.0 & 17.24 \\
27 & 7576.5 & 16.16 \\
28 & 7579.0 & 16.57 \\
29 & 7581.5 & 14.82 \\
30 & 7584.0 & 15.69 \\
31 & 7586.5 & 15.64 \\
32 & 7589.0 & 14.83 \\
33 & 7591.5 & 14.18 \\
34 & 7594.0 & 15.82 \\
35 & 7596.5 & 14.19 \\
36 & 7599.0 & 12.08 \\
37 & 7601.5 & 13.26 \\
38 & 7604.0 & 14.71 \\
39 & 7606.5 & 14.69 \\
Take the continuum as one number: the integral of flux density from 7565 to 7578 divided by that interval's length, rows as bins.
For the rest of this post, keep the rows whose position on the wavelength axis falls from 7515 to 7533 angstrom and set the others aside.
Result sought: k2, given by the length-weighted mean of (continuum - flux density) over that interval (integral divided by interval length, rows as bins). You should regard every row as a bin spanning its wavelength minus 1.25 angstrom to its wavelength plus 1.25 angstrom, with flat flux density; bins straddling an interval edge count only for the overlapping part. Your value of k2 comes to 0.94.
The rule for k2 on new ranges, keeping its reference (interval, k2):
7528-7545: 0.52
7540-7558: 0.59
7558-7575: 0.20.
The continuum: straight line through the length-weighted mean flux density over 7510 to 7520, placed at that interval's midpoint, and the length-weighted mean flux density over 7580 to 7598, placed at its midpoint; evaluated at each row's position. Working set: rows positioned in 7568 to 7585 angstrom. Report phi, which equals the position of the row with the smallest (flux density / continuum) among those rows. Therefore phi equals 7581.5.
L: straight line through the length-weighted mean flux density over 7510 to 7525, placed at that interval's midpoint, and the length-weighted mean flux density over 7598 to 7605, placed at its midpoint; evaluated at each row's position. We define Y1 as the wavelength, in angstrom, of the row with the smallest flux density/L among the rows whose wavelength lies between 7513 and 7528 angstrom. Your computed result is 7524.0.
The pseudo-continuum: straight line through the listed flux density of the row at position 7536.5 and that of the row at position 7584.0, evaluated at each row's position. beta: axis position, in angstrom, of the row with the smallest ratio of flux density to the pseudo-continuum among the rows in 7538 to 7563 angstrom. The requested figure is 7561.5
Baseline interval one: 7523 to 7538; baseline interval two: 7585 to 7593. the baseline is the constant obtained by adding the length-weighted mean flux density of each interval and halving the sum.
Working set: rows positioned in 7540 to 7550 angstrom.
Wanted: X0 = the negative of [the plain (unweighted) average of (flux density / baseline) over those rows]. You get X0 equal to -1.03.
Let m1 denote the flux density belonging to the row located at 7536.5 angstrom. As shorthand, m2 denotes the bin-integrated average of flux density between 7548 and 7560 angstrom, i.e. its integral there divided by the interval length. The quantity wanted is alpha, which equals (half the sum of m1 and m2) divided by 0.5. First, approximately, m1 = 15.2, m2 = 15.4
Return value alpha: 30.6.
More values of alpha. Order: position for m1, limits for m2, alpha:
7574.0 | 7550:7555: 32.7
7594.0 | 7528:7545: 31.3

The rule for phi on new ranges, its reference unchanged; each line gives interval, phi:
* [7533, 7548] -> 7541.5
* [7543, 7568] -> 7561.5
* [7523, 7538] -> 7524.0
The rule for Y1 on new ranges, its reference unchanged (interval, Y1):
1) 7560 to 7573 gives 7561.5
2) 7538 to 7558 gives 7541.5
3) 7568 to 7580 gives 7569.0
